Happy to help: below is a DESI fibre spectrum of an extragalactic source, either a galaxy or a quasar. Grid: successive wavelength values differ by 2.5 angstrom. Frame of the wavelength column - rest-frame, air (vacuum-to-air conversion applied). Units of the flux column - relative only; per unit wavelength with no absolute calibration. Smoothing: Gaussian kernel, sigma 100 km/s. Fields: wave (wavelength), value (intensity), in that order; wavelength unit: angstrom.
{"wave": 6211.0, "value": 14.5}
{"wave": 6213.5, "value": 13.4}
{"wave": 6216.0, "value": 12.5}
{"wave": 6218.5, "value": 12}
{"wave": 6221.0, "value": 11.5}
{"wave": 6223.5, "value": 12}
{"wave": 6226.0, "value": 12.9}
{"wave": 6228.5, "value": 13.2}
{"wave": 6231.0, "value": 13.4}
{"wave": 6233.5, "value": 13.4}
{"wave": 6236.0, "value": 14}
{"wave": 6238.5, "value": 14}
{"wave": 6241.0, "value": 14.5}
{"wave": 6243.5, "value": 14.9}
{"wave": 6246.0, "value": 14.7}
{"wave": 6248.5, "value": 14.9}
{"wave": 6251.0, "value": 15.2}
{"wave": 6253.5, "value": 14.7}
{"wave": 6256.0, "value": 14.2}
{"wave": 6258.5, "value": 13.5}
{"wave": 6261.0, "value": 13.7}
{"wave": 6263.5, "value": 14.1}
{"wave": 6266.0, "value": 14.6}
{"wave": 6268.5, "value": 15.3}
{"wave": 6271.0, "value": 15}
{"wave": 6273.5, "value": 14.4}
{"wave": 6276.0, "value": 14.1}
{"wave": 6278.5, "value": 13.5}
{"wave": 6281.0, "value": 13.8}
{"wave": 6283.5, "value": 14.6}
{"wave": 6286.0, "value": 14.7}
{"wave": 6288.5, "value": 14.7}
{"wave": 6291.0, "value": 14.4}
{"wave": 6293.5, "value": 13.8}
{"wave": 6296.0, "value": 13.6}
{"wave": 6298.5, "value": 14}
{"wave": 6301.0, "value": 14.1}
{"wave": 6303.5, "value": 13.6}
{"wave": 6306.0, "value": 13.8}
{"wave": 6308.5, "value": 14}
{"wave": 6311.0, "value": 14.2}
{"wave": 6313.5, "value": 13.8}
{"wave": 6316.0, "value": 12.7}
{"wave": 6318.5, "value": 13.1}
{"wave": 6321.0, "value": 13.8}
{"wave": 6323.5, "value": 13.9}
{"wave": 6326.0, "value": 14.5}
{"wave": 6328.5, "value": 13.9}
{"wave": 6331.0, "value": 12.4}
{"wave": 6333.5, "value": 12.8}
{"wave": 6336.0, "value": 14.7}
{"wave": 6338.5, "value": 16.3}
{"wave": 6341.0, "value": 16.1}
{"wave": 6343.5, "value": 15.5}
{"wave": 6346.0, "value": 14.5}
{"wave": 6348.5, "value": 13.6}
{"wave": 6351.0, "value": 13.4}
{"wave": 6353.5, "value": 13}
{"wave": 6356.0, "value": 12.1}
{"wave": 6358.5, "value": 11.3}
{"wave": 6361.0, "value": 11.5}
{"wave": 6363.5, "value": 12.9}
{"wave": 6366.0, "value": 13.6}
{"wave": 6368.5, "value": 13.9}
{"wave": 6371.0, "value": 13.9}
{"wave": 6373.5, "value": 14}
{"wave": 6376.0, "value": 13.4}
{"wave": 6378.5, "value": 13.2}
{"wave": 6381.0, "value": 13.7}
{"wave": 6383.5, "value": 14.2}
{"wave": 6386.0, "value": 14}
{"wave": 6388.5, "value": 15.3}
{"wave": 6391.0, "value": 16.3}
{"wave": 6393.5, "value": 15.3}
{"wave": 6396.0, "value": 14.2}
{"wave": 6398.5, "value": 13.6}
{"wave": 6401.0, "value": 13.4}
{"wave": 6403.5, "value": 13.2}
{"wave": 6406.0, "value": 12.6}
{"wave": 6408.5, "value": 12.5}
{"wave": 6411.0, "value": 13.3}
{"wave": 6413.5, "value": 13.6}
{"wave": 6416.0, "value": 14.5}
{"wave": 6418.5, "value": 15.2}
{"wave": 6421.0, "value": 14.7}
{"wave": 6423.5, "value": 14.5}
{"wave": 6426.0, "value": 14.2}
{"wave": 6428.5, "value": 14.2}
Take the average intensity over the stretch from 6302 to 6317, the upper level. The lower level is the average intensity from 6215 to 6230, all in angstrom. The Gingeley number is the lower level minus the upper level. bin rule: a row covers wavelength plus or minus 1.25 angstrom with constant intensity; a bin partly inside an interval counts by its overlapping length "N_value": -1.3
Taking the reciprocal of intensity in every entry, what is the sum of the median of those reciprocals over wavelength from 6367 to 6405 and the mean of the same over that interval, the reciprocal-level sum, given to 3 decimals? 0.143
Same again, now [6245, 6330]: 0.142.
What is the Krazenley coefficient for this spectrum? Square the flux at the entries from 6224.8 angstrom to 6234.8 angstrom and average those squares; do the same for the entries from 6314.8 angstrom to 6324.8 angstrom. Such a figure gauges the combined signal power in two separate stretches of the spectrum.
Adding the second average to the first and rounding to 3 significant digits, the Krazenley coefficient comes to 354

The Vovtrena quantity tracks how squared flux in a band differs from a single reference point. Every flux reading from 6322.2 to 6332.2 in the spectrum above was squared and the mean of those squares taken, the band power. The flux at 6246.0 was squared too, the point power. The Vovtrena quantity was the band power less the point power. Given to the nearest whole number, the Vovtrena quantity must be -28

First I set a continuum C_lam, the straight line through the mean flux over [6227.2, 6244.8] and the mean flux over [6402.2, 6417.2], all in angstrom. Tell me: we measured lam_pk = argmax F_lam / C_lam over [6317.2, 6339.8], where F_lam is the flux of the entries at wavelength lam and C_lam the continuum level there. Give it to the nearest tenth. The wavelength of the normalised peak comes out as 6338.5 angstrom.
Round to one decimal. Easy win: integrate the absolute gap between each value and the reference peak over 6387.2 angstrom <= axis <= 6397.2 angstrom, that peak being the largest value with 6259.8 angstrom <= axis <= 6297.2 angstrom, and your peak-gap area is 5.3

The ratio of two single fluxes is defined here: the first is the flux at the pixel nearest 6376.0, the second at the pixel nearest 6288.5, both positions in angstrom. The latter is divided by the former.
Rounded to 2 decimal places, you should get 1.10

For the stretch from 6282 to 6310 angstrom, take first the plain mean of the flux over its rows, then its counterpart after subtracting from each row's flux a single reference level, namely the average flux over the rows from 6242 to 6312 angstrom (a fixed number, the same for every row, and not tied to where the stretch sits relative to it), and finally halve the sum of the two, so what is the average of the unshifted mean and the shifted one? 6.97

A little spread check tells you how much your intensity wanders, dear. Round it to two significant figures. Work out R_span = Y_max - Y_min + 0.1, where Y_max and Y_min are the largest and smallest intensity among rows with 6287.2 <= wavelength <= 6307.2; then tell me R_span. 1.2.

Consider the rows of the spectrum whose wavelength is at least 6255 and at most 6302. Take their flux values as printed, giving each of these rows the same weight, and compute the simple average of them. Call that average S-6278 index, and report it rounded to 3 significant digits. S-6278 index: 14.2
